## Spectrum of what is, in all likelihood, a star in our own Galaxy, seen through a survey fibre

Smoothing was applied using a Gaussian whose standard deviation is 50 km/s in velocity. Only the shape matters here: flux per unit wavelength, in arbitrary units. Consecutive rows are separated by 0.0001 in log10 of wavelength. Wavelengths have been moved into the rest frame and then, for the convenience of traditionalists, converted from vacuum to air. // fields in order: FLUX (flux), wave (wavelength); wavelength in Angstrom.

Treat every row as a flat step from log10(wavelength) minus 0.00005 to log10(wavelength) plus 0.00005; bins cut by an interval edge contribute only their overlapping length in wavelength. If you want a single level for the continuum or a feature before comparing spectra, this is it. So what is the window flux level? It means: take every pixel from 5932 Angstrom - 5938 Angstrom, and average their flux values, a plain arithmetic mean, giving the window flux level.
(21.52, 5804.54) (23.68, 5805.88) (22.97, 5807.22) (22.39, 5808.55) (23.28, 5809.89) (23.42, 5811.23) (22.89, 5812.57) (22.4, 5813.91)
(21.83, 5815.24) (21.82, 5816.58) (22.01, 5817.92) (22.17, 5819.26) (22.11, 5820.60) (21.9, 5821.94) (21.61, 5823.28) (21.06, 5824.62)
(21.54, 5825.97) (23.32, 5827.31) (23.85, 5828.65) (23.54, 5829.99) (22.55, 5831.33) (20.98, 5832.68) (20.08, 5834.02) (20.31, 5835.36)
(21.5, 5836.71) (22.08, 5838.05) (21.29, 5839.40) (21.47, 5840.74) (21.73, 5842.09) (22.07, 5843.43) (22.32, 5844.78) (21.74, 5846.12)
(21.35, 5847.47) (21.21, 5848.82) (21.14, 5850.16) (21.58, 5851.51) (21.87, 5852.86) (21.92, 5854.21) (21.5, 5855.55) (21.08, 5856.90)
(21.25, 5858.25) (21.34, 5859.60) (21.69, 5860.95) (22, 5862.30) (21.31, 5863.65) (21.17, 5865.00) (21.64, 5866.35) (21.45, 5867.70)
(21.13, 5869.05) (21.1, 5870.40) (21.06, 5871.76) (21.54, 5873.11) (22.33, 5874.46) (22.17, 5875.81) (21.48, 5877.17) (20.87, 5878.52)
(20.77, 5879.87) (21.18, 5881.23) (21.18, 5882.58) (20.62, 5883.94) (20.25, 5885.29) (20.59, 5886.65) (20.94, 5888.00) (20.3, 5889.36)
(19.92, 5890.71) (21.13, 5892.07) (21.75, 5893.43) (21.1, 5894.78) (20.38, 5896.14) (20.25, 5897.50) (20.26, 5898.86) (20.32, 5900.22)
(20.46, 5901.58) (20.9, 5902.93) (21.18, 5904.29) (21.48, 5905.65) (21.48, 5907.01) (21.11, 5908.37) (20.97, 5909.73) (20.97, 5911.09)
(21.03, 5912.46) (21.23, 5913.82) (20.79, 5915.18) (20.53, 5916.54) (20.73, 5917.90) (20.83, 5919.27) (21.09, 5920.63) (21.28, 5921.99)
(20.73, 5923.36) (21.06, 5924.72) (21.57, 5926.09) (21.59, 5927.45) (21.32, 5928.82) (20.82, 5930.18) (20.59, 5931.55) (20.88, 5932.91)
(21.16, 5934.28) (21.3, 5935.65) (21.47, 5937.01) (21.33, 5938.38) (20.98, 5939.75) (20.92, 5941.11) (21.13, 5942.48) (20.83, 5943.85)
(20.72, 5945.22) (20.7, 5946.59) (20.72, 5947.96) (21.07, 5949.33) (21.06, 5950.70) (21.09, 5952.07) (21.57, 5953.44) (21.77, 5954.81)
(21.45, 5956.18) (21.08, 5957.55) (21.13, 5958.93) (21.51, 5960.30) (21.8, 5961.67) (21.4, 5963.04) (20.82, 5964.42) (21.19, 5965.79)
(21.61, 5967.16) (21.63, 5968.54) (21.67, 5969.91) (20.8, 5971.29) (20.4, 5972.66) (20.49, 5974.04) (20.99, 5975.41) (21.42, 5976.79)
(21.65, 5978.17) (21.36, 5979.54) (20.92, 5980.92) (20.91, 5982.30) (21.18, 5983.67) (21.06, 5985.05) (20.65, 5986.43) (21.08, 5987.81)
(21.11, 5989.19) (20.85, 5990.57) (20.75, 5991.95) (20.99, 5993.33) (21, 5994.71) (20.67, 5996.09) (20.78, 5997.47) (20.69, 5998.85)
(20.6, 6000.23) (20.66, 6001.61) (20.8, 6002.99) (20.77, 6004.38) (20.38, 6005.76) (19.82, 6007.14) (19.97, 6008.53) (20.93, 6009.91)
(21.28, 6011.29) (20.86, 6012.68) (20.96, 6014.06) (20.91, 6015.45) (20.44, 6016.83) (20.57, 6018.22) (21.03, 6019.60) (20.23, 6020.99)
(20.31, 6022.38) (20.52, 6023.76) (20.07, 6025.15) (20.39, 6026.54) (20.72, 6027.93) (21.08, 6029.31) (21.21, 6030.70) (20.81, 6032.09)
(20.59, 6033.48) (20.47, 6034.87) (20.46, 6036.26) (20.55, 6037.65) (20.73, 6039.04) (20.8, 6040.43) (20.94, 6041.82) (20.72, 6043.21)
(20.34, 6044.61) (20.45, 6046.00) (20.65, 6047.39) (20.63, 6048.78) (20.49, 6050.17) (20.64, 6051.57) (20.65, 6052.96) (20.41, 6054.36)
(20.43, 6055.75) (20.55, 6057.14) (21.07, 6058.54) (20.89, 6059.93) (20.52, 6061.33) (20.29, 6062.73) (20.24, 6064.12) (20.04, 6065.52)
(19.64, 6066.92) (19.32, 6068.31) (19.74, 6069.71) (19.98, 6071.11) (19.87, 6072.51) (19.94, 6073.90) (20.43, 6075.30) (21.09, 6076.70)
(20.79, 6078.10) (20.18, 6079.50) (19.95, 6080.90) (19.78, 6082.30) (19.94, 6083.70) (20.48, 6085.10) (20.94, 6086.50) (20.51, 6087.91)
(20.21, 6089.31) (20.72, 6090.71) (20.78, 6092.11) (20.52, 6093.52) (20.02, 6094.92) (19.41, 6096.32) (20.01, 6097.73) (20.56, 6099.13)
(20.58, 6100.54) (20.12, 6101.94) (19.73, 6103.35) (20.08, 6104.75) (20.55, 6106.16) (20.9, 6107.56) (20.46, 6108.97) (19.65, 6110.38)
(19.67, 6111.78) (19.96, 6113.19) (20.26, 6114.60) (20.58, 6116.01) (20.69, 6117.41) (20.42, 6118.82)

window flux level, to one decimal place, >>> 21.2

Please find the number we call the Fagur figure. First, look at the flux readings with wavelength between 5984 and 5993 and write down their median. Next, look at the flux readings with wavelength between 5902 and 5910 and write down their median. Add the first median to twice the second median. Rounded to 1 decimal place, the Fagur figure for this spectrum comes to 63.2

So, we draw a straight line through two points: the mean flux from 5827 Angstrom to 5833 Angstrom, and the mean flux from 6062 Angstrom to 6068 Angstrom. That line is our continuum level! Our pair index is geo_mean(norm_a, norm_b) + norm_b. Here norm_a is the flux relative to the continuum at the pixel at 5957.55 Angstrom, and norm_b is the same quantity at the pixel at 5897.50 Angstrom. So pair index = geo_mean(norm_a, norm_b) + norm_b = 1.87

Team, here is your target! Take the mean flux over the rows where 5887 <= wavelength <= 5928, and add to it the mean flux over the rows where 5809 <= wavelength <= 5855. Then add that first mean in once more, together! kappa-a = 63.8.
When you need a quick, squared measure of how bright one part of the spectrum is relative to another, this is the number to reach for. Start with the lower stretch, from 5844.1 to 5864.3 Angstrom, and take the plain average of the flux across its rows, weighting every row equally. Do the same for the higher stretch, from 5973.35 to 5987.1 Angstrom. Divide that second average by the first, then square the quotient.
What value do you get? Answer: 0.955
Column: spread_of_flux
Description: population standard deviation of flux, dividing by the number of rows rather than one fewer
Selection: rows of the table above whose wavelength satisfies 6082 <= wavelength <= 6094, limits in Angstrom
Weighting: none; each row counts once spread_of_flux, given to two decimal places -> 0.36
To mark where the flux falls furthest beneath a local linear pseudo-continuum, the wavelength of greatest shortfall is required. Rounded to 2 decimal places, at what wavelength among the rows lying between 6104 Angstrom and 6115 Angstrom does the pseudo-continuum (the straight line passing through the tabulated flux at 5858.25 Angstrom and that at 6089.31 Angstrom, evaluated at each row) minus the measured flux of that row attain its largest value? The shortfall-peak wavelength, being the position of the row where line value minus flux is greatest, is 6110.38 Angstrom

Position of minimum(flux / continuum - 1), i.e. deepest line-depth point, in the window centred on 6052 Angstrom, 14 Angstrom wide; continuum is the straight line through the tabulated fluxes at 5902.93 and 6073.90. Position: 6046.00 Angstrom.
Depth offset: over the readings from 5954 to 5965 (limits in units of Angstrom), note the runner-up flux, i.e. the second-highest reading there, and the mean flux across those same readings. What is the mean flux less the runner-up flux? -0.40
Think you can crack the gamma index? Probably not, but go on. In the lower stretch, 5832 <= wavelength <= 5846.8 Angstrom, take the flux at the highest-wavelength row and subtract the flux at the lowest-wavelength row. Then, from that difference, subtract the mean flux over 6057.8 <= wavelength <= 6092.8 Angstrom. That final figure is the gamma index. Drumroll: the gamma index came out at -19.5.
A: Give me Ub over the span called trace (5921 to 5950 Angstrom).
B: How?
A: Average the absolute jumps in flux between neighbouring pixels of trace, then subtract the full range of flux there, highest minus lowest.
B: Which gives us -0.76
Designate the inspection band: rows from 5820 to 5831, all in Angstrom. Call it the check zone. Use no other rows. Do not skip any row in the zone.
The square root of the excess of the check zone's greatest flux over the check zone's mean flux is 1.2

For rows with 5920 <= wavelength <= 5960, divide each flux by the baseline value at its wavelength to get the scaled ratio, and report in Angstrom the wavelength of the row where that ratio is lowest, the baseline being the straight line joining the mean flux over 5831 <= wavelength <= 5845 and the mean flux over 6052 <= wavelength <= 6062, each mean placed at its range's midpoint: 5931.55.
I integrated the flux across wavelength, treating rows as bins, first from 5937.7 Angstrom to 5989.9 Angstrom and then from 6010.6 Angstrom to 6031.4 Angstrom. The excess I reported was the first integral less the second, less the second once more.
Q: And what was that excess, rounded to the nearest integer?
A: 242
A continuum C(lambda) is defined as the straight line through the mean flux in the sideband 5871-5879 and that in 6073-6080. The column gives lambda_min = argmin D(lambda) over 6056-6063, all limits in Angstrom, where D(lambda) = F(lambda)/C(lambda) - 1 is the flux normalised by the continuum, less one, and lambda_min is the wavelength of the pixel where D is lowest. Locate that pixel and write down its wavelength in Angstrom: 6062.73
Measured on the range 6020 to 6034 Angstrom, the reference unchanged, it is 6025.15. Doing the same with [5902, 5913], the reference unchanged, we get 5902.93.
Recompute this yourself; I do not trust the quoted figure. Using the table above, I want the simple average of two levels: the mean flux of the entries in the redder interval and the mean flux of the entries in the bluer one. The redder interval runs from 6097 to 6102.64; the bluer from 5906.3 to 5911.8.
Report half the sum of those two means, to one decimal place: 20.7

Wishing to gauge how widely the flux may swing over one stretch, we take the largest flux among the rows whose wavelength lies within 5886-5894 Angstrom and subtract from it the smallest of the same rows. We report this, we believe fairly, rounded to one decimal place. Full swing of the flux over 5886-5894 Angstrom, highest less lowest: 1.8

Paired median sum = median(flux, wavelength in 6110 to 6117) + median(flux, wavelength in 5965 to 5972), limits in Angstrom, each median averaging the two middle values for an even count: 41.6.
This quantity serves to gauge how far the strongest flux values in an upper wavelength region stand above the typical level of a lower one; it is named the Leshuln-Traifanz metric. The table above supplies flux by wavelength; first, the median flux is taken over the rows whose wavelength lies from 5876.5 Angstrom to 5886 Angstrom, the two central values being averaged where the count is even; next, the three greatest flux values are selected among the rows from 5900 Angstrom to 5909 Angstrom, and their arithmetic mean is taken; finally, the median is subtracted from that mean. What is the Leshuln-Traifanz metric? 0.5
